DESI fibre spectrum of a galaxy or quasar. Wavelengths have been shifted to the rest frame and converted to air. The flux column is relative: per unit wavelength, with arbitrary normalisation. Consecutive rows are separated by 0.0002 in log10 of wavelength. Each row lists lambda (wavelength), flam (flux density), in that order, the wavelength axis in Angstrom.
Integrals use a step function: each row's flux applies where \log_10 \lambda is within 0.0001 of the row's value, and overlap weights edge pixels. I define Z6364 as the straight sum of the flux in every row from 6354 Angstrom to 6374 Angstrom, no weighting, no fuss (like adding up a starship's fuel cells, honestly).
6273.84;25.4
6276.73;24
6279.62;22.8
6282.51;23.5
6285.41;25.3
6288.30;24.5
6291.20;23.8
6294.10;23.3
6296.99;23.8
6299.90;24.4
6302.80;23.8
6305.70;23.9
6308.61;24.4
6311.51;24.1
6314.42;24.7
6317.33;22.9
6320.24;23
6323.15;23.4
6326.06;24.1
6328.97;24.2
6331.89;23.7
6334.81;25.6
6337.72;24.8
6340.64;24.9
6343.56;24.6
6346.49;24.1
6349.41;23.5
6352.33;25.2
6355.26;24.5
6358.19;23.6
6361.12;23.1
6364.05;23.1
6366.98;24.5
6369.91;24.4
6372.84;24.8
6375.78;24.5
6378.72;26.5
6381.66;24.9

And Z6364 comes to 168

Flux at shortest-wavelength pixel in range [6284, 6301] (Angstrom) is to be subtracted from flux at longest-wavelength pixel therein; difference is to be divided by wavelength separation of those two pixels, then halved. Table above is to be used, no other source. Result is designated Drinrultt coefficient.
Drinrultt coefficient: -0.031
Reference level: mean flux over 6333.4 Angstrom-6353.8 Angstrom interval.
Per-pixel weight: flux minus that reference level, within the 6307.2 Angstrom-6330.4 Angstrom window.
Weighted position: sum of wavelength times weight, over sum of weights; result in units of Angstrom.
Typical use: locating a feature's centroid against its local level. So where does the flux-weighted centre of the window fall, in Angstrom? 6319.9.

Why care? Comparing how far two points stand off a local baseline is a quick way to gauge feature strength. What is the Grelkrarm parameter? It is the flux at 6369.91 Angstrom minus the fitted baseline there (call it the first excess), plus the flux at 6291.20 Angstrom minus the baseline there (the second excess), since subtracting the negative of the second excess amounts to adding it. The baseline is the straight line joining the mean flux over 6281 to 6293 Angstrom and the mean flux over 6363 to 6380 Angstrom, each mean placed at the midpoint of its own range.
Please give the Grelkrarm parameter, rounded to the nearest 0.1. -0.7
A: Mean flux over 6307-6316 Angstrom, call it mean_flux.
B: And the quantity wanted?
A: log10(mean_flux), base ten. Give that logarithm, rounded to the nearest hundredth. 1.39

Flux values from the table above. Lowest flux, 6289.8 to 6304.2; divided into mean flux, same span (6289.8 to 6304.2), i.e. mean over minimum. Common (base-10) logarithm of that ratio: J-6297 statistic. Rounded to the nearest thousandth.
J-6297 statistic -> 0.010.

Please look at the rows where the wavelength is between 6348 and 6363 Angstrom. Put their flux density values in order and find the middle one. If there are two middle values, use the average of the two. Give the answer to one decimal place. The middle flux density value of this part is 23.6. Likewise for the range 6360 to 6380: 24.5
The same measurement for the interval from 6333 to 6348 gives 24.8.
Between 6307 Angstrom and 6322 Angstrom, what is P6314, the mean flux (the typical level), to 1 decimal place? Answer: 23.8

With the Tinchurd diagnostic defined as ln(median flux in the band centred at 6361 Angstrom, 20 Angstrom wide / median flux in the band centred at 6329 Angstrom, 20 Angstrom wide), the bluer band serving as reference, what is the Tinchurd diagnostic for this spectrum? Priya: 0.012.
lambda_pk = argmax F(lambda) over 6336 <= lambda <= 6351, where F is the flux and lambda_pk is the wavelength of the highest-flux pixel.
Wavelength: 6340.64 Angstrom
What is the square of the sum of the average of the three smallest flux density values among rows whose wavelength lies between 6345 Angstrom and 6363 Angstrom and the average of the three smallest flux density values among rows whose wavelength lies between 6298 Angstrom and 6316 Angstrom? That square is 2240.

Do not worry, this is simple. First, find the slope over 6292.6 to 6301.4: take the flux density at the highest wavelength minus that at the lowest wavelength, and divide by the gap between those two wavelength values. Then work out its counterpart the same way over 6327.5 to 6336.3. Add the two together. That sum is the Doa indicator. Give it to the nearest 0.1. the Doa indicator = 0.4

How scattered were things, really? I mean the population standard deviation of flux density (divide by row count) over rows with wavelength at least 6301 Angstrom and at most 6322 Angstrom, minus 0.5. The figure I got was 0.12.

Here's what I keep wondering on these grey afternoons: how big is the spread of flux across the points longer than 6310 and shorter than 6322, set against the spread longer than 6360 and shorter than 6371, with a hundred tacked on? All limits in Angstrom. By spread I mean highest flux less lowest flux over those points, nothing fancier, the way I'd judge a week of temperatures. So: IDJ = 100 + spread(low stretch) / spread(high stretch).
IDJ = 101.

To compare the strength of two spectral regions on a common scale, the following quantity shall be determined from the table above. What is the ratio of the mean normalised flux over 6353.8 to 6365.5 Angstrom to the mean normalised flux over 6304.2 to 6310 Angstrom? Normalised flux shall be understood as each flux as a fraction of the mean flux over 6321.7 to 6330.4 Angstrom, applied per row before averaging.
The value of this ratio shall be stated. 0.98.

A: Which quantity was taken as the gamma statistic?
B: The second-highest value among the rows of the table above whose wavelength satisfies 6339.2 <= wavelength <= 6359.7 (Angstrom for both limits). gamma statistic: 24.9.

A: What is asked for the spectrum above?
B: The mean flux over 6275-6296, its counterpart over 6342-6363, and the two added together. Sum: 47.97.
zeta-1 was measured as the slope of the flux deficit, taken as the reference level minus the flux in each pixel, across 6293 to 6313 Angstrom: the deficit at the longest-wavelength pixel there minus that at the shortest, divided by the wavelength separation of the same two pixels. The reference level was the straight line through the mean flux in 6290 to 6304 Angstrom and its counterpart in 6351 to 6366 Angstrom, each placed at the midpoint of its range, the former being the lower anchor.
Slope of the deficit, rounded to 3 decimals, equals -0.045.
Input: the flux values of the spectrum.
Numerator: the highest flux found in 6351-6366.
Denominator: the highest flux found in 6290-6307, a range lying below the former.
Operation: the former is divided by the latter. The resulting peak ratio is 1.03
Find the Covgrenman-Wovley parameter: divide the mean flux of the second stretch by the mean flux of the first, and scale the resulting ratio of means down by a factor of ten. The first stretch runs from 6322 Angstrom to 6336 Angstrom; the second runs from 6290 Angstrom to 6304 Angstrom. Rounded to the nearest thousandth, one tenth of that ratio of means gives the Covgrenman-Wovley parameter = 0.098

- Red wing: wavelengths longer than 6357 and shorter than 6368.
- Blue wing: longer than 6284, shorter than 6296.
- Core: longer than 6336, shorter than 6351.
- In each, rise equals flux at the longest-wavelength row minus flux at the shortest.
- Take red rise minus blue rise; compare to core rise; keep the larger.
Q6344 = 2.9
